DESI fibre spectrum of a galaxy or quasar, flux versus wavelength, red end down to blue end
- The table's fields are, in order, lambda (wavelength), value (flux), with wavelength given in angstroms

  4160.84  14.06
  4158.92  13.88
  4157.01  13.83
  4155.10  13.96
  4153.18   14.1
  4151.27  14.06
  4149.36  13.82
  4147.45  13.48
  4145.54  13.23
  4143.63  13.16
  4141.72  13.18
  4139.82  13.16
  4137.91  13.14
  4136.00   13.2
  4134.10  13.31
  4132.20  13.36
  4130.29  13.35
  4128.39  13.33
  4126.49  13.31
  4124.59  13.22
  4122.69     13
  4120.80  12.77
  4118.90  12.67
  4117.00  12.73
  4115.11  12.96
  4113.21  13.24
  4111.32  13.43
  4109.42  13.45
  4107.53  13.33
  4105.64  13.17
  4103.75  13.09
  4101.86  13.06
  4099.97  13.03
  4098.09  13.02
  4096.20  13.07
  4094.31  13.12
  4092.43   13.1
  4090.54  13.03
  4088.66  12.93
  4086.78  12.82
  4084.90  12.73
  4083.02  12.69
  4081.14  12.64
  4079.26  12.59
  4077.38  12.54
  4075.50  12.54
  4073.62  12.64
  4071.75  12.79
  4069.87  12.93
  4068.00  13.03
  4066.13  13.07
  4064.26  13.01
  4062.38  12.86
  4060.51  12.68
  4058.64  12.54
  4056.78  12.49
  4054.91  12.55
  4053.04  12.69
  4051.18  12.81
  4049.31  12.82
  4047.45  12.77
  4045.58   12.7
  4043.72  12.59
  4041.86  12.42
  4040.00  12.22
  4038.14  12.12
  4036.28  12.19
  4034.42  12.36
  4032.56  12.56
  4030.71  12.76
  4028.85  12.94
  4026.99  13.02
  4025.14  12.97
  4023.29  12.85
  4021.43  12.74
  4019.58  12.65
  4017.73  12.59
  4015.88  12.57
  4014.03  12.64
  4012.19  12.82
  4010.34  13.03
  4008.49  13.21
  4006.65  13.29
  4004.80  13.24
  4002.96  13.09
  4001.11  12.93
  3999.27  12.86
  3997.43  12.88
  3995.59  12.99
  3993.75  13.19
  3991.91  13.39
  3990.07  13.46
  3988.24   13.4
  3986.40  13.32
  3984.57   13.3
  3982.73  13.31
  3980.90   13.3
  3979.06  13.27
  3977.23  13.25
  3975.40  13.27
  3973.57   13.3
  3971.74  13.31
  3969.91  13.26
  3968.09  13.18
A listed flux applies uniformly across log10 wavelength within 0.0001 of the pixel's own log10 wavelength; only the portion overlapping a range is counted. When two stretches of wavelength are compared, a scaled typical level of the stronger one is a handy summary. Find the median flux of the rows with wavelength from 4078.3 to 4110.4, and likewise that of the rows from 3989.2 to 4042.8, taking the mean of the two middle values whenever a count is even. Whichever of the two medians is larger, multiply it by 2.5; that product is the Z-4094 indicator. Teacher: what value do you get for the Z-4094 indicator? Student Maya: 32.6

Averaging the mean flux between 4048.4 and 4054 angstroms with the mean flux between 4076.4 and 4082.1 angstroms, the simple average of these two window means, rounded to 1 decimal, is 12.7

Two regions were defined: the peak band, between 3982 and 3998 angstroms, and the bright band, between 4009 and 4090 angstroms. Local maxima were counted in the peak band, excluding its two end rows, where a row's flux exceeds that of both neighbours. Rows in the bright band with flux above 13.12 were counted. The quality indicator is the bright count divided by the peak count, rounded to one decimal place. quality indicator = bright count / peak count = 0.0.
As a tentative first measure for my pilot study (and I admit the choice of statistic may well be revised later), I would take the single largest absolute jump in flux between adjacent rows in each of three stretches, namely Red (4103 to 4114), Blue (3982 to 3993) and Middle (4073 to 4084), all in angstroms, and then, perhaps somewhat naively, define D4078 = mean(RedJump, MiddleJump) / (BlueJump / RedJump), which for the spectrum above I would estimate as 0.34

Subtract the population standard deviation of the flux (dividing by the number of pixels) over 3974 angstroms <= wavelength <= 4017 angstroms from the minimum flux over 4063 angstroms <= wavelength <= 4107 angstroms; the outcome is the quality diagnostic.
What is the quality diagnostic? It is 12.3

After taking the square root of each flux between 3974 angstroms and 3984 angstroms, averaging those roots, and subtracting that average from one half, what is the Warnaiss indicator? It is -3.14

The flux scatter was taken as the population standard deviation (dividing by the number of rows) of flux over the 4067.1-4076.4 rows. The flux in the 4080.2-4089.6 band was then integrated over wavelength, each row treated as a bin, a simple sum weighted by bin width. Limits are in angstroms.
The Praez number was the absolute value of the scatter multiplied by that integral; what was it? 22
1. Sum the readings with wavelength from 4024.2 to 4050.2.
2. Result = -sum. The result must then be -176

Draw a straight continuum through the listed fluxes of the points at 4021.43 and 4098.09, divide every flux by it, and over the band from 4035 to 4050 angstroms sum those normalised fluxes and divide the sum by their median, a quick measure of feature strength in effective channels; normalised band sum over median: 7.98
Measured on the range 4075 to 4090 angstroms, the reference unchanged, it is 8.01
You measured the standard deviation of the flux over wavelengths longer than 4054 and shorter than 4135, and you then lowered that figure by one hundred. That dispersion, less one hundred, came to -99.72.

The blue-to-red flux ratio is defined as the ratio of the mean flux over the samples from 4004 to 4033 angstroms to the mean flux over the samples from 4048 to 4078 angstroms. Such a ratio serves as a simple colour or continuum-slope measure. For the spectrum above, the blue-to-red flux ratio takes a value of 1.01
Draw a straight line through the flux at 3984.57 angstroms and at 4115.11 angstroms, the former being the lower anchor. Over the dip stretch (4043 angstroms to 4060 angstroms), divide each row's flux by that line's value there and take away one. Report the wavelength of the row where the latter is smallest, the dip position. 4056.78 angstroms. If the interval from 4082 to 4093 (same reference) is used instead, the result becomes 4083.02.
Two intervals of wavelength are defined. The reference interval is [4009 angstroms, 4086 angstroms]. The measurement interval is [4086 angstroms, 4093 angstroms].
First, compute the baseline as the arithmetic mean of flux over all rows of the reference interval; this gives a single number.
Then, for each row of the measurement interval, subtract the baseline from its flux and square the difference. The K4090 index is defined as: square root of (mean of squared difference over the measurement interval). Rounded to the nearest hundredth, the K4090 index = 0.30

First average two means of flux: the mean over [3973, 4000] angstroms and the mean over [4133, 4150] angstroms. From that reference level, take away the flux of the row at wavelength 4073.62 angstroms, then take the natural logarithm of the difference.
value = -0.47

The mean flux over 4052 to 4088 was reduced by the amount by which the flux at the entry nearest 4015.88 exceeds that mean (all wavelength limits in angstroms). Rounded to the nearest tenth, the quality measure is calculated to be 12.9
